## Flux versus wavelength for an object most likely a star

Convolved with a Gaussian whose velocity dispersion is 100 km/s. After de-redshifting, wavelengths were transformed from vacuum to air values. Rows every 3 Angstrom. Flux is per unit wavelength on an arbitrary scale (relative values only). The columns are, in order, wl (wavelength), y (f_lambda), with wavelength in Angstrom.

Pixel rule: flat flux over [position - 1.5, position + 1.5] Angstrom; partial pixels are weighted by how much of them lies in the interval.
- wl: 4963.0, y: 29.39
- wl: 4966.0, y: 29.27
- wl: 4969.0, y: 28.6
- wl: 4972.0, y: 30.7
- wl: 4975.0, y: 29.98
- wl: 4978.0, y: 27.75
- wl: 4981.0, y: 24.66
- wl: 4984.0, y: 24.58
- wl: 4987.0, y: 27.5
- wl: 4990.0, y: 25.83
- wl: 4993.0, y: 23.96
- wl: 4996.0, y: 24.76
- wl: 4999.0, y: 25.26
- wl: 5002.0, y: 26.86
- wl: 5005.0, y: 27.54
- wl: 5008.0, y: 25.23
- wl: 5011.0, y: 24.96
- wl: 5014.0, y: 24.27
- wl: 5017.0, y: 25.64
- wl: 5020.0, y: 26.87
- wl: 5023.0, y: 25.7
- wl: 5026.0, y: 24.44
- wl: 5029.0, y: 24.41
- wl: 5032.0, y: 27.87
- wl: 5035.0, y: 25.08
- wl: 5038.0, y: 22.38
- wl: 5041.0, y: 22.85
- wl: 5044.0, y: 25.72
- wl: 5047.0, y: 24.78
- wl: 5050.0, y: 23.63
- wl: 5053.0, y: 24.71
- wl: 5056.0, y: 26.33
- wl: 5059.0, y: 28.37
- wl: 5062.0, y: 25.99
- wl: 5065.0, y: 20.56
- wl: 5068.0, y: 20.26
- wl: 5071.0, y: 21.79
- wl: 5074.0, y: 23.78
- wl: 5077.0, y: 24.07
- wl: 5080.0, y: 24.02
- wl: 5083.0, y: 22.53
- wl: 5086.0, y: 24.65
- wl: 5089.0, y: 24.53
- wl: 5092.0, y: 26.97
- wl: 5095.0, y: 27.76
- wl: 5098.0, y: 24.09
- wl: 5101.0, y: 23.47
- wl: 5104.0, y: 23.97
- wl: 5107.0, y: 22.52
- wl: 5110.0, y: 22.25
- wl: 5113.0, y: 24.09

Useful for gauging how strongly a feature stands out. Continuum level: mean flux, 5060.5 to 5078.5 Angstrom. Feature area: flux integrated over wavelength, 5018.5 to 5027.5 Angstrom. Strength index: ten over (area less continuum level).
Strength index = 0.048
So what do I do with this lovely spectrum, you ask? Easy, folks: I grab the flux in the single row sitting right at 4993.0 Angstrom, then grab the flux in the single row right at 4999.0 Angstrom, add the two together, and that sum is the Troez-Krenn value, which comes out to 49.2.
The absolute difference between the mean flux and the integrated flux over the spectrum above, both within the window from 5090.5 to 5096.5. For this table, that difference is 137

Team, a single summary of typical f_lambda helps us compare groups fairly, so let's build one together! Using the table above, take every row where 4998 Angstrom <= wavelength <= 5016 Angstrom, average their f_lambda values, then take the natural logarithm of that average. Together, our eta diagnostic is 3.25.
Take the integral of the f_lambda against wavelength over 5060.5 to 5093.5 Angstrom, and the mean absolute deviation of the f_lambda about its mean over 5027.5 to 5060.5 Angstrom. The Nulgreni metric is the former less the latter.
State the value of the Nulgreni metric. 776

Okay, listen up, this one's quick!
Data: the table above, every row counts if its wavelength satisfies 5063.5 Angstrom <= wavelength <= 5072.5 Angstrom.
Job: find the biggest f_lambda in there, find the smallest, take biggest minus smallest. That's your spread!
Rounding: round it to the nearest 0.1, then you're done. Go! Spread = 1.5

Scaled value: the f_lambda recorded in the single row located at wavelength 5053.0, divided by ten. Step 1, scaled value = 2.47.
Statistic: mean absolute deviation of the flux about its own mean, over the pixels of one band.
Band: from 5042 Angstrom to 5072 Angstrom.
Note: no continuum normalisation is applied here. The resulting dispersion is 2.12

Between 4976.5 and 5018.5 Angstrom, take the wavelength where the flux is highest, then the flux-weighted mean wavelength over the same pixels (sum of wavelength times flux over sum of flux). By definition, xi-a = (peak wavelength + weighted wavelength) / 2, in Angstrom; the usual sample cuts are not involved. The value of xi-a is 4987.7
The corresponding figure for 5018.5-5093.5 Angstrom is 5057.3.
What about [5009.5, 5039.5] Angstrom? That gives 5028.2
